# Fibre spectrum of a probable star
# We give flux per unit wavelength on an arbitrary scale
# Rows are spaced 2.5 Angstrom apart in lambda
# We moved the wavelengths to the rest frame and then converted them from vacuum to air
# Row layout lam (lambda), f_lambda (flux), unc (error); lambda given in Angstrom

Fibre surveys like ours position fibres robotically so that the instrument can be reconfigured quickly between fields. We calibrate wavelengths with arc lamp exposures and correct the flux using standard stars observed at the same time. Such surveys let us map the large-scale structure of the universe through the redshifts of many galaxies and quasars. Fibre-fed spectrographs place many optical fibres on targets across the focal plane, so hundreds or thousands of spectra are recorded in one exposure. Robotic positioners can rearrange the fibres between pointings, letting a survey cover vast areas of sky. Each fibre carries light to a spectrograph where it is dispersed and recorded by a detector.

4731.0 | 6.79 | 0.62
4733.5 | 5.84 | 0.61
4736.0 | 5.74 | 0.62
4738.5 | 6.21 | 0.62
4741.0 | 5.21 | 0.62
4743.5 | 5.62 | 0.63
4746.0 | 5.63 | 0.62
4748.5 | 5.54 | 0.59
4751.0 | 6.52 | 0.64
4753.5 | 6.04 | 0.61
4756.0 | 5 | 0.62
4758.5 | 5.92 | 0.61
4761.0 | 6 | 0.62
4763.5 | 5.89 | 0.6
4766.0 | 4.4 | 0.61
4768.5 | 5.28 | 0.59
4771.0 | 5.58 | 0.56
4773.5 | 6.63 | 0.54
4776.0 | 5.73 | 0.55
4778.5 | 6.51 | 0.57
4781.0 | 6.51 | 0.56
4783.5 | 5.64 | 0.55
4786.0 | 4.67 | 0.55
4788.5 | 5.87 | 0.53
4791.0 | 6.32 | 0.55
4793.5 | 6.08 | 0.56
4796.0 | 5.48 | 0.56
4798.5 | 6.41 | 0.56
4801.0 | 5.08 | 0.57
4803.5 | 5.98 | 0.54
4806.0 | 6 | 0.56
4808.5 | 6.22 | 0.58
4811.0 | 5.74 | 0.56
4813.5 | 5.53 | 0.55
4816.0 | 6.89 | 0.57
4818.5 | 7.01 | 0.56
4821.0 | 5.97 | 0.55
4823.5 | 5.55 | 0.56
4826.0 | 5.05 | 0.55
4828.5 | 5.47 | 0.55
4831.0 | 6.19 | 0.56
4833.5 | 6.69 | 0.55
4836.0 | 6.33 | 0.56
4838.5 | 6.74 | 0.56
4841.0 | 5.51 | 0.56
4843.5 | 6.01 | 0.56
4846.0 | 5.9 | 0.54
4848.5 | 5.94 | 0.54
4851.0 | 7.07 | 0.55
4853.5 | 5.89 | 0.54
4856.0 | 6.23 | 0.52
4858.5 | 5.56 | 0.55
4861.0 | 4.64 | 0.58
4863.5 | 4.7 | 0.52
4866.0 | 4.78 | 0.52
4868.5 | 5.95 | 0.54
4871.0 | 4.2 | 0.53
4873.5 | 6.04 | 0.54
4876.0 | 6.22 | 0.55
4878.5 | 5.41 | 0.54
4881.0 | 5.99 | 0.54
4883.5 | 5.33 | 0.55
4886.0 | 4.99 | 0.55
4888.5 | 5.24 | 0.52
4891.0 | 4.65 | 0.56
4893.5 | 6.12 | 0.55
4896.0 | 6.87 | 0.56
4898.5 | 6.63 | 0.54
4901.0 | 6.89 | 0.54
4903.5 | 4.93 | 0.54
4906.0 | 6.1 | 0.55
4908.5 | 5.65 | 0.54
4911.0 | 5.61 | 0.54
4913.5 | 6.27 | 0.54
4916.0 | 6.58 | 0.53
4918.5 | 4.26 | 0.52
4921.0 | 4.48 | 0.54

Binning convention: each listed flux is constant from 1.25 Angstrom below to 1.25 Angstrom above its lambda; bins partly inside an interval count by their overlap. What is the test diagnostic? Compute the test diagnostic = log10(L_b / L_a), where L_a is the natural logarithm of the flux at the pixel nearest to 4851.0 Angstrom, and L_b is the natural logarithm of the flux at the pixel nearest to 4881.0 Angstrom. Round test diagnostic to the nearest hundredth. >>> -0.04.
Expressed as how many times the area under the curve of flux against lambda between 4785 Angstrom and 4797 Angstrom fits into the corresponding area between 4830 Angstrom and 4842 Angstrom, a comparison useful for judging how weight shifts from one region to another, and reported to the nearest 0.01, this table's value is 1.11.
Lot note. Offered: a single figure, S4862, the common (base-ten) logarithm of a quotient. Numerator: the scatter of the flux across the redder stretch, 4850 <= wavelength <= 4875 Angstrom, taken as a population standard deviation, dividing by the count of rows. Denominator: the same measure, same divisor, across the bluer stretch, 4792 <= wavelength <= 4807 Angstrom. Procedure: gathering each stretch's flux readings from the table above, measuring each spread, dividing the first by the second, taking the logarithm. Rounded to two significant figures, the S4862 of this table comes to 0.29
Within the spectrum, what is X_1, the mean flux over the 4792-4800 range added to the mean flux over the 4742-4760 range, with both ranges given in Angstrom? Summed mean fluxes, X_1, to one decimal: 11.7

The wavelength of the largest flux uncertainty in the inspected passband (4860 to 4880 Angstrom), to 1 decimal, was 4861.0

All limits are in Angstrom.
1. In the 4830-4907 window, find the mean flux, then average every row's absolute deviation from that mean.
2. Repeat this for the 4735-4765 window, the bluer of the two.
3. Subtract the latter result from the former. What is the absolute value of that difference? 0.30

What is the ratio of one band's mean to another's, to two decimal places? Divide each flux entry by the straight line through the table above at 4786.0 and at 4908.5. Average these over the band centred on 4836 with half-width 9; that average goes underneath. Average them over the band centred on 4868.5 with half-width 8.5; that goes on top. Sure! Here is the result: 0.81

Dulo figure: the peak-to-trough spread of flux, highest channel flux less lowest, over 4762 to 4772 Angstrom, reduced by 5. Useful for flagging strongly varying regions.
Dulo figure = -3.5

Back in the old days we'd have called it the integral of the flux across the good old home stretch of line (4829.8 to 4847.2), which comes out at 108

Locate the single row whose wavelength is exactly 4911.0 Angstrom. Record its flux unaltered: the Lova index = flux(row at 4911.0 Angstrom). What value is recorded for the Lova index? 5.61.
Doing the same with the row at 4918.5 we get 4.26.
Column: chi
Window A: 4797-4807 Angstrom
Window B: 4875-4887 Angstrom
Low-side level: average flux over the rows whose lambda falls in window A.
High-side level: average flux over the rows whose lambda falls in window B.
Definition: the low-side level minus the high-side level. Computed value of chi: 0.3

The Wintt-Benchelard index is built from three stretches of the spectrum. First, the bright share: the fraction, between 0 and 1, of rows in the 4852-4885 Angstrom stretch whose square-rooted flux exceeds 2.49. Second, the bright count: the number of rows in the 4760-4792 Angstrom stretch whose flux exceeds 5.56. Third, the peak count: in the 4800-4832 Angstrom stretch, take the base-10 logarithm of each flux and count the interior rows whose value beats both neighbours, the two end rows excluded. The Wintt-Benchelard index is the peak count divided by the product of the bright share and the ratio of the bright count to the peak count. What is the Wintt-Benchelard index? 2.60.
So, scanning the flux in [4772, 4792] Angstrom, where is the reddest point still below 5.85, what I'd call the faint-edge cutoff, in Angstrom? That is 4786.0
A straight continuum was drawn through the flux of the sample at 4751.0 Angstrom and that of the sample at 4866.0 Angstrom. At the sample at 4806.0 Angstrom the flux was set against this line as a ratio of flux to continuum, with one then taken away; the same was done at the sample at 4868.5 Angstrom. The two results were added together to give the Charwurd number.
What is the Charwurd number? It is 0.31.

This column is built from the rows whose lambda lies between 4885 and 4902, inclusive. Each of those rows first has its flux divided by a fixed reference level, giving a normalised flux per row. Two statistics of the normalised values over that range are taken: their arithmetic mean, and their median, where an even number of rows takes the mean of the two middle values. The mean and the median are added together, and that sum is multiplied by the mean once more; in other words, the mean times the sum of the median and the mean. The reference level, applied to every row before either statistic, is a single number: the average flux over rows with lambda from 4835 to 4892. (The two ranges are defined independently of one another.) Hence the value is 2.25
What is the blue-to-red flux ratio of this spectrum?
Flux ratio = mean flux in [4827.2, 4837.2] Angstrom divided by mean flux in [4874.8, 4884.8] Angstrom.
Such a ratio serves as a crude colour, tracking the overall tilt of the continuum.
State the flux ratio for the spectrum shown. 1.08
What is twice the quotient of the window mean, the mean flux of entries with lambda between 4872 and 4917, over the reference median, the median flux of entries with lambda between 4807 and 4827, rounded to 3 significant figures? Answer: 2.00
